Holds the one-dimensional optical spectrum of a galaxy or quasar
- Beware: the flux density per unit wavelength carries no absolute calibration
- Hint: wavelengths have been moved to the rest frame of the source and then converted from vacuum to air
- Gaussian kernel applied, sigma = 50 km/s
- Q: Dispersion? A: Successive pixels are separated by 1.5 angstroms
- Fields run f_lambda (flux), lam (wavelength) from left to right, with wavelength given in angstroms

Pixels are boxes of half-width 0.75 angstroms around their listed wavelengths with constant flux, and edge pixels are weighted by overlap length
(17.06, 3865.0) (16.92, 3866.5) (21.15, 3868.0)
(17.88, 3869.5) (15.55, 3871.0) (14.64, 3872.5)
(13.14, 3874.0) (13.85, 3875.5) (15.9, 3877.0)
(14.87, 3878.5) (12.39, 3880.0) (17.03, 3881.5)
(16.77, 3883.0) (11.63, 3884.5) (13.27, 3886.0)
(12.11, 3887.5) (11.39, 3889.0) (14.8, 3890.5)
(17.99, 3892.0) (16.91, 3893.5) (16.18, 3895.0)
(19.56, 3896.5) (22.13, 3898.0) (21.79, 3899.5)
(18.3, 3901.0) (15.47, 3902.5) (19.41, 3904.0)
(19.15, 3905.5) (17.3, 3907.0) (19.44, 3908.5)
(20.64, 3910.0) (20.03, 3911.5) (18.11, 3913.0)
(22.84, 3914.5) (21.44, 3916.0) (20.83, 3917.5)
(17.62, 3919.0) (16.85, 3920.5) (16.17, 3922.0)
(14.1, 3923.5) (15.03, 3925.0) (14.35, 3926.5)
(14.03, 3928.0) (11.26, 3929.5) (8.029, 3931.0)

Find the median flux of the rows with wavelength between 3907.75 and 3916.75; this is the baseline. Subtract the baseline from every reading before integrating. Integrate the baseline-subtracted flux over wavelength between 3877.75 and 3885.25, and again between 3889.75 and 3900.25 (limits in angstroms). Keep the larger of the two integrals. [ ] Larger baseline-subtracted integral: -19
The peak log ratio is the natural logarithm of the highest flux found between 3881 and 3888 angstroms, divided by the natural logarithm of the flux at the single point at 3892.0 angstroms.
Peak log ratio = 0.98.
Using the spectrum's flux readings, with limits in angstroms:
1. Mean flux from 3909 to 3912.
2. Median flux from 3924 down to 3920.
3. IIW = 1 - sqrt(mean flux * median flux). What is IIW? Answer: -17.1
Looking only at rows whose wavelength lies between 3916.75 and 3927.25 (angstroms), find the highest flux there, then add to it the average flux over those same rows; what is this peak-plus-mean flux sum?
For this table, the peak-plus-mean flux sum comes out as 37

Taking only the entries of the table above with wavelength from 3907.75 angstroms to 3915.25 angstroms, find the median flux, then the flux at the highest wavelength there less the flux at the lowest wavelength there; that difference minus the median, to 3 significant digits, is -16.6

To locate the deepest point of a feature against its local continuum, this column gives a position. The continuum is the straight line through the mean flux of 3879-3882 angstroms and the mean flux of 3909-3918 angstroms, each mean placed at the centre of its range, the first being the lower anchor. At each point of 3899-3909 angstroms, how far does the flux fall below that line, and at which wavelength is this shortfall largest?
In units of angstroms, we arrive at 3902.5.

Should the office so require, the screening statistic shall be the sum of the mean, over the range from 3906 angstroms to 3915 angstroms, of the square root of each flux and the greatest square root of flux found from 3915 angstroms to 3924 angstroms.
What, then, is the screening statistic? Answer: 9.1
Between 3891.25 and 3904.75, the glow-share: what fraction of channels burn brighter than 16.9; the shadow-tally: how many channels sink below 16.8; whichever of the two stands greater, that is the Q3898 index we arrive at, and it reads 2.0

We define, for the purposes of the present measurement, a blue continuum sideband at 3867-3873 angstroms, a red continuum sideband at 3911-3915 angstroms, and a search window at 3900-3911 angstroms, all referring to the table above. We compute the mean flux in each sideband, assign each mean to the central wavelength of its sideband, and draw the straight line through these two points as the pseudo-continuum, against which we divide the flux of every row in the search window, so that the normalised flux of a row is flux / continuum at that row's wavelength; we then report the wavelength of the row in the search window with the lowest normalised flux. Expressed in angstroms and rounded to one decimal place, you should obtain 3902.5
